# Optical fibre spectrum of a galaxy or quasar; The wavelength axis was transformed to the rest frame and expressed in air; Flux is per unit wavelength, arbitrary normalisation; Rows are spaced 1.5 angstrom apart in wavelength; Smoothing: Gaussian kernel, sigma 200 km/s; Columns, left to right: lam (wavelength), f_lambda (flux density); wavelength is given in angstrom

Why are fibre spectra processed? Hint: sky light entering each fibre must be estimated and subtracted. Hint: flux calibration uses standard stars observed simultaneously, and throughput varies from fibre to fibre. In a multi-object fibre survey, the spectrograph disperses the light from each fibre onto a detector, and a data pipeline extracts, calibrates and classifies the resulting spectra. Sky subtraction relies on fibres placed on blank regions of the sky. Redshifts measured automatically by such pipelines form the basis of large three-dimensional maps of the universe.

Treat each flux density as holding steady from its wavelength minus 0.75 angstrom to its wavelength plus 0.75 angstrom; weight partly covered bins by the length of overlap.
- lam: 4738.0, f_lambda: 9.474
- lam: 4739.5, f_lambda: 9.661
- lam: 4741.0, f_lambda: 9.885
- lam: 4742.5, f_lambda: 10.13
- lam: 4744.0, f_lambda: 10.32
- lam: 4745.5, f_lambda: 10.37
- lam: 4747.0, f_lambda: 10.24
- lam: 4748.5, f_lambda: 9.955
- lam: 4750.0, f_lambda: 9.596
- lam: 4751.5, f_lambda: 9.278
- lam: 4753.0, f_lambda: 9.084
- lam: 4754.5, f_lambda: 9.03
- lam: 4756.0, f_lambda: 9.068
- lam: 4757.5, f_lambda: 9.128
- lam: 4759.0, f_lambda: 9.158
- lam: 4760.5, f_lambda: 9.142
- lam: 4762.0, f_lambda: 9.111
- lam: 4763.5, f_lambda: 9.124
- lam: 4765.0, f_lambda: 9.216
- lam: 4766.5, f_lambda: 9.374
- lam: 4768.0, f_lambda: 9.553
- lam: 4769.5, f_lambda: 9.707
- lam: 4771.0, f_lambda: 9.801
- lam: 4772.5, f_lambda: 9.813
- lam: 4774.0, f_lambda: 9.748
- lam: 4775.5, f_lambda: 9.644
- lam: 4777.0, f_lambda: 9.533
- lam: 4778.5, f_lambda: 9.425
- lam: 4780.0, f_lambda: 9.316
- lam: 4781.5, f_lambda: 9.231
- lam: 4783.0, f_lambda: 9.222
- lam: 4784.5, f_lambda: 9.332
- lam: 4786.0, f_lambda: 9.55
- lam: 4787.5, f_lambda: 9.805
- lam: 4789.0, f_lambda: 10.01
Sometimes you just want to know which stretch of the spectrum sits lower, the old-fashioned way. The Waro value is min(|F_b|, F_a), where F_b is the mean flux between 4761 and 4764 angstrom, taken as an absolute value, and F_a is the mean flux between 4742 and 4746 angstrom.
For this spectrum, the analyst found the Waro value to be 9.12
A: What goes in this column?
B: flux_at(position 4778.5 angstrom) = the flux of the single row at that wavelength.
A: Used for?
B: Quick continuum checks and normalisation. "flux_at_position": 9.425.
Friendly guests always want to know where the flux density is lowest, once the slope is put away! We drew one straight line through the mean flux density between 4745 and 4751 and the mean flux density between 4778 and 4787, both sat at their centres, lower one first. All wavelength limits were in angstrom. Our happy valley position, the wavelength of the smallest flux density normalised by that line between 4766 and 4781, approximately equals 4766.5 angstrom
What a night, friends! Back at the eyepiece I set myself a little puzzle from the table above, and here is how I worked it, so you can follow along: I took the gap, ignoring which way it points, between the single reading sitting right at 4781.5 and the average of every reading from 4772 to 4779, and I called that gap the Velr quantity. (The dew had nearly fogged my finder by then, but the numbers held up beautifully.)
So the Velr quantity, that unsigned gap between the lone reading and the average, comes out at 0.40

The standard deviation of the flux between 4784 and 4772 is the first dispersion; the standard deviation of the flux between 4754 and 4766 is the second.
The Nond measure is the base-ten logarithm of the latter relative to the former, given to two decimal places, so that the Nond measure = -0.61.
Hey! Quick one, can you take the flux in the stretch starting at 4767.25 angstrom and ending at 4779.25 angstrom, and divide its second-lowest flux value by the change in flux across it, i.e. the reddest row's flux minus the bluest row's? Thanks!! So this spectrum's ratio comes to -74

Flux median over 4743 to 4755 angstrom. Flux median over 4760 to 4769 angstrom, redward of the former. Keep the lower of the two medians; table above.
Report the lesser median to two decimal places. 9.18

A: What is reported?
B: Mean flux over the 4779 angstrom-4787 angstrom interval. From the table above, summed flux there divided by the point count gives 9.3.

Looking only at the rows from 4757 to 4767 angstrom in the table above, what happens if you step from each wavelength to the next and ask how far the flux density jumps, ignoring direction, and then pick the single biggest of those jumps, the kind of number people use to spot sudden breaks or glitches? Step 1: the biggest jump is 0.16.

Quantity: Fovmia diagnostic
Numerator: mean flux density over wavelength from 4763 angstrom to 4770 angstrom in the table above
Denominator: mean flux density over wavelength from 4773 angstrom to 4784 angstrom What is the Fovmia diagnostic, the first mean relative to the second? 0.99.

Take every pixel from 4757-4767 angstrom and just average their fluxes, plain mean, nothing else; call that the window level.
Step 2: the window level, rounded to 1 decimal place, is 9.2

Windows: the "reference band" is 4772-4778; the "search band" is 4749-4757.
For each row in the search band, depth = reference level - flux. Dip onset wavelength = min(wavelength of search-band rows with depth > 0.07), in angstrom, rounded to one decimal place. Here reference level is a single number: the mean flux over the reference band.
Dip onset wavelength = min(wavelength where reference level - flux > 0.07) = 4750.0 angstrom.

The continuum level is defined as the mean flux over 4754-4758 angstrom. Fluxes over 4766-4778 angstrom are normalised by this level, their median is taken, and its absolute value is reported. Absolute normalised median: 1.07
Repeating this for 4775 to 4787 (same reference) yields 1.03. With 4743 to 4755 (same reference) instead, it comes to 1.08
